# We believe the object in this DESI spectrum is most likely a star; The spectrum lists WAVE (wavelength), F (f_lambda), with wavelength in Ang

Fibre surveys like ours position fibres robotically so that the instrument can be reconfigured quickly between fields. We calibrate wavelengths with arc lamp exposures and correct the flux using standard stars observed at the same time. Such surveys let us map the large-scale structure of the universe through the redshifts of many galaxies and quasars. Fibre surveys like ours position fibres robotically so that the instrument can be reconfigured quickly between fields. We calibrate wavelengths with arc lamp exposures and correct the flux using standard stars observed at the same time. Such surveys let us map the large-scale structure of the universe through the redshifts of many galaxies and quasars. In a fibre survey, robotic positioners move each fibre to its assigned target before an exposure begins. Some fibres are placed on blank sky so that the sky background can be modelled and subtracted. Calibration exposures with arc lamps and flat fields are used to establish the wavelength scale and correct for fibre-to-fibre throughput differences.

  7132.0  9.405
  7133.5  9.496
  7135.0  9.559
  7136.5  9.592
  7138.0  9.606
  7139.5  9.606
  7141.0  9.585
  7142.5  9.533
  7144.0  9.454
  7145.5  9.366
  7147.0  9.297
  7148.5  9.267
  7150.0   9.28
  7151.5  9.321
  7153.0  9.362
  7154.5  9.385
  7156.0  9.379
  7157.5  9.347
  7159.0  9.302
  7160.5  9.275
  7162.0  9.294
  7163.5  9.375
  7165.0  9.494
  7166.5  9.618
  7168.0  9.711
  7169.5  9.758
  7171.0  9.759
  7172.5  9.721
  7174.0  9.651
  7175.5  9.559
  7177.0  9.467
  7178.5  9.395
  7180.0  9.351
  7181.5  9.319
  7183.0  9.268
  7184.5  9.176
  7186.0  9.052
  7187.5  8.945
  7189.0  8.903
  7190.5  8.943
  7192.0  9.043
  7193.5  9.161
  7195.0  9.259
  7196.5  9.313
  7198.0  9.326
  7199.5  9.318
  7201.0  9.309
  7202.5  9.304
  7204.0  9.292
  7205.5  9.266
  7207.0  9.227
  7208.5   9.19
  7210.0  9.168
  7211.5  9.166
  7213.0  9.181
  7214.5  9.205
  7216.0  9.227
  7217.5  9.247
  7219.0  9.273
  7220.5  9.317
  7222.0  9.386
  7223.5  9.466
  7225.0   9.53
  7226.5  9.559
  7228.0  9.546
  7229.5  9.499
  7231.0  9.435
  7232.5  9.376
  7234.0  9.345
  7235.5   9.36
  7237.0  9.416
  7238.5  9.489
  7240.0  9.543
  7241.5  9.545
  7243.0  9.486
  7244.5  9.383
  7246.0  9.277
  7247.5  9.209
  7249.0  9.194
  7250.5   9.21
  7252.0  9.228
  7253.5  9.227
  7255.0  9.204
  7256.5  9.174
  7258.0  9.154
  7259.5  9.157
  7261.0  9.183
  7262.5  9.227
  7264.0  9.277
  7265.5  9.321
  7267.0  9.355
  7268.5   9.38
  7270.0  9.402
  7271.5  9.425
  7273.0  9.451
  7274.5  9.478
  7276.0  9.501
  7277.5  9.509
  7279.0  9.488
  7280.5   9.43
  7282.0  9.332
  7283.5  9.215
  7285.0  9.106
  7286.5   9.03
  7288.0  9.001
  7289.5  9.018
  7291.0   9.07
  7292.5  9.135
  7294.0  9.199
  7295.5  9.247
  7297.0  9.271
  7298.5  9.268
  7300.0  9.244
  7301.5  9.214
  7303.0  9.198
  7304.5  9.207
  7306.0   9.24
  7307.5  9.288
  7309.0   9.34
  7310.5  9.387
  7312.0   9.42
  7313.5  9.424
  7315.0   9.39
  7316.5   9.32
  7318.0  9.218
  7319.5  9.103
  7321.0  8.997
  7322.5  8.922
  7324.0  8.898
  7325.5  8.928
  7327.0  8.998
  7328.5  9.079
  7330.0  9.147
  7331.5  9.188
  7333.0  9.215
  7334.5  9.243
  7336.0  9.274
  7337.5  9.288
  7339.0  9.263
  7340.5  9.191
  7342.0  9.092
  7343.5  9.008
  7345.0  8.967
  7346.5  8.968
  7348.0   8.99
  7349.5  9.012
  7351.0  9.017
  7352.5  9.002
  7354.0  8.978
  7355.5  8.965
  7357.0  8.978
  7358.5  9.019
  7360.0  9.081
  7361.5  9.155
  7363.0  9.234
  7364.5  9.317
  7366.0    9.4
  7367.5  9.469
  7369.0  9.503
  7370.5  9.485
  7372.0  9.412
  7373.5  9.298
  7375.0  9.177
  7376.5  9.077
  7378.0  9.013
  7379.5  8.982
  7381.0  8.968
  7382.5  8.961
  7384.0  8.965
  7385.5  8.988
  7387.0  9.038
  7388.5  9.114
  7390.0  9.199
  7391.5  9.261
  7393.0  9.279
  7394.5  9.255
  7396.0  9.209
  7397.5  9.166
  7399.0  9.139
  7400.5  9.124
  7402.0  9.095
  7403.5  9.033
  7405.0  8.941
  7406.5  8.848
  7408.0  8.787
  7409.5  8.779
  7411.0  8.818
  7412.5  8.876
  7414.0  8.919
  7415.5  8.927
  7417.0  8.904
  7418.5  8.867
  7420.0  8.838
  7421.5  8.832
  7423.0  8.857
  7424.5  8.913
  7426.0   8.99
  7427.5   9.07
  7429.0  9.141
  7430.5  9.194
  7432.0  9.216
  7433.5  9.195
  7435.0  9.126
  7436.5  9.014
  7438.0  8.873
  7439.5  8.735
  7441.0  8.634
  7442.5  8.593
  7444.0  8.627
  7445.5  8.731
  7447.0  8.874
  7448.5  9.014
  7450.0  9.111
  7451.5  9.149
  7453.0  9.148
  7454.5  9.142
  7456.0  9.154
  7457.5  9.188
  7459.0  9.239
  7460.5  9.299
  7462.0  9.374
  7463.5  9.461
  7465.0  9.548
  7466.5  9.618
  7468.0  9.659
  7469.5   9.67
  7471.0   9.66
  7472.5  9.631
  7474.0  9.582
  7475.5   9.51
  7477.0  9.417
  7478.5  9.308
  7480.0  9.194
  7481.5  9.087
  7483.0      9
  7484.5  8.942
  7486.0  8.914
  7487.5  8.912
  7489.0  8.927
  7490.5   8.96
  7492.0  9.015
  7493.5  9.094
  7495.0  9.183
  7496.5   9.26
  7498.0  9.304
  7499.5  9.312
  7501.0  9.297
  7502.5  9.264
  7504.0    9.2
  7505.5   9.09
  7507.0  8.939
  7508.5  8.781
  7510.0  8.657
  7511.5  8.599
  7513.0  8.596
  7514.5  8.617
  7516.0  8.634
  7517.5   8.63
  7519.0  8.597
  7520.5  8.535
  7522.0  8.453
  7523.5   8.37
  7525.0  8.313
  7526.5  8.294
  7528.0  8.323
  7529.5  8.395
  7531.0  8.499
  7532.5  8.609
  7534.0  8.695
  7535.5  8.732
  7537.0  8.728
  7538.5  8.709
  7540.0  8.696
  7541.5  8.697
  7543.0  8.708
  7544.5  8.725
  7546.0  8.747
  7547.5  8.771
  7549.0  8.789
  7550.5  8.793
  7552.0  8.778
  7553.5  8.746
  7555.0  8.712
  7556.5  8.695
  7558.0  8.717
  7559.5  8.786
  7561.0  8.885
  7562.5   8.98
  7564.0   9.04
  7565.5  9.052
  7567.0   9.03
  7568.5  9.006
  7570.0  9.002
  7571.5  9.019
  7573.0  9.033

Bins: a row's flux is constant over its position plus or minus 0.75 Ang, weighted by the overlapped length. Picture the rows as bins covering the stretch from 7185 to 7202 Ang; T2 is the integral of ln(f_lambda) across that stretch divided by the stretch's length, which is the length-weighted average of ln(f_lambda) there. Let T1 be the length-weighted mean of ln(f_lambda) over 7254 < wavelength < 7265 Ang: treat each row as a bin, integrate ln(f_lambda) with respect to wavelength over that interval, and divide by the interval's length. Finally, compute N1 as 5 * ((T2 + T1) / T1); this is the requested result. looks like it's 10.0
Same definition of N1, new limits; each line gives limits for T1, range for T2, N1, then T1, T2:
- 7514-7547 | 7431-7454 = 10.1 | 2.15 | 2.190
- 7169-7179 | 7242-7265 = 9.9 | 2.26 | 2.224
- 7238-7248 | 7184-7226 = 10.0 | 2.24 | 2.222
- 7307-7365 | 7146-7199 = 10.1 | 2.21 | 2.235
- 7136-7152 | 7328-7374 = 9.9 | 2.25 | 2.216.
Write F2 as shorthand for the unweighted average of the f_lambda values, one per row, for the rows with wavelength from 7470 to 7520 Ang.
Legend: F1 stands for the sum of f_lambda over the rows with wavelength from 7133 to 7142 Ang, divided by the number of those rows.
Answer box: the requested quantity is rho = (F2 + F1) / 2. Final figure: 9.32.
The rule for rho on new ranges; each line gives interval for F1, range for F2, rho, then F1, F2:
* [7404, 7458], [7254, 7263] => 9.06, 8.95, 9.18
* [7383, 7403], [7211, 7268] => 9.23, 9.14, 9.33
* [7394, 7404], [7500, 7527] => 8.93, 9.15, 8.71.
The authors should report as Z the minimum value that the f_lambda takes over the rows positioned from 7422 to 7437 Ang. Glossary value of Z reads 8.857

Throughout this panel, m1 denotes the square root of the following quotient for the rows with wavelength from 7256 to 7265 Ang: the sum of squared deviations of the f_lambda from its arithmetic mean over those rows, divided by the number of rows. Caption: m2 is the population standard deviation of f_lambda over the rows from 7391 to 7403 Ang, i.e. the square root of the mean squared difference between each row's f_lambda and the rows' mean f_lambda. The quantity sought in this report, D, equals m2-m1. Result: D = 0.02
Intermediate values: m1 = 0.04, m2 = 0.07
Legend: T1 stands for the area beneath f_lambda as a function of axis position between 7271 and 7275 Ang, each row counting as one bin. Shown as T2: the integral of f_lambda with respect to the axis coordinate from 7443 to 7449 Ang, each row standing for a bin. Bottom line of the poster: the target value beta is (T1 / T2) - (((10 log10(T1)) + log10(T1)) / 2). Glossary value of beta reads -8.0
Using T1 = 38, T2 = 53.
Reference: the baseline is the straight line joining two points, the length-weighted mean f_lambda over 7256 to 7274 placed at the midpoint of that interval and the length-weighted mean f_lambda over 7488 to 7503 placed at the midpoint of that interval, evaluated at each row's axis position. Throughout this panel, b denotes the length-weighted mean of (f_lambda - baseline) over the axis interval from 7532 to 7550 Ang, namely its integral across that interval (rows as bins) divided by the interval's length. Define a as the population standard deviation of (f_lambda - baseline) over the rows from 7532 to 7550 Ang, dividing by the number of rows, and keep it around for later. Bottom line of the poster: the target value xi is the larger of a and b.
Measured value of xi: 0.05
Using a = 0.046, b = -0.41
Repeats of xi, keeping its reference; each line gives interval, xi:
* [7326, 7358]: 0.11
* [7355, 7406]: 0.16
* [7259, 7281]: 0.12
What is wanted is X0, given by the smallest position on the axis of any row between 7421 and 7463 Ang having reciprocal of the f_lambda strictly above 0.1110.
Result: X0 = 7421.5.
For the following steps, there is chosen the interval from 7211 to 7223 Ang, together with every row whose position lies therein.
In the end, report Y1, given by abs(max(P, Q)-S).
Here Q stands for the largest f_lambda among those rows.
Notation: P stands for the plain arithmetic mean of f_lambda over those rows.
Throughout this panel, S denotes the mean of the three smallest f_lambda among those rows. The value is 0.20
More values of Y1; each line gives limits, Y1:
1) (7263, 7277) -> 0.18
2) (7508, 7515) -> 0.18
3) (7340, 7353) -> 0.22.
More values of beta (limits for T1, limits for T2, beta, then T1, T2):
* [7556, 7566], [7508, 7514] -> -9.0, 89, 52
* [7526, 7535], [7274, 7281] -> -9.2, 76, 66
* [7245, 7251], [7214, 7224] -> -9.0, 55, 93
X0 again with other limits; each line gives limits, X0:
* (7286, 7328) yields 7288.0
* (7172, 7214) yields 7187.5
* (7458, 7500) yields 7483.0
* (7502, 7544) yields 7507.0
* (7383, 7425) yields 7384.0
